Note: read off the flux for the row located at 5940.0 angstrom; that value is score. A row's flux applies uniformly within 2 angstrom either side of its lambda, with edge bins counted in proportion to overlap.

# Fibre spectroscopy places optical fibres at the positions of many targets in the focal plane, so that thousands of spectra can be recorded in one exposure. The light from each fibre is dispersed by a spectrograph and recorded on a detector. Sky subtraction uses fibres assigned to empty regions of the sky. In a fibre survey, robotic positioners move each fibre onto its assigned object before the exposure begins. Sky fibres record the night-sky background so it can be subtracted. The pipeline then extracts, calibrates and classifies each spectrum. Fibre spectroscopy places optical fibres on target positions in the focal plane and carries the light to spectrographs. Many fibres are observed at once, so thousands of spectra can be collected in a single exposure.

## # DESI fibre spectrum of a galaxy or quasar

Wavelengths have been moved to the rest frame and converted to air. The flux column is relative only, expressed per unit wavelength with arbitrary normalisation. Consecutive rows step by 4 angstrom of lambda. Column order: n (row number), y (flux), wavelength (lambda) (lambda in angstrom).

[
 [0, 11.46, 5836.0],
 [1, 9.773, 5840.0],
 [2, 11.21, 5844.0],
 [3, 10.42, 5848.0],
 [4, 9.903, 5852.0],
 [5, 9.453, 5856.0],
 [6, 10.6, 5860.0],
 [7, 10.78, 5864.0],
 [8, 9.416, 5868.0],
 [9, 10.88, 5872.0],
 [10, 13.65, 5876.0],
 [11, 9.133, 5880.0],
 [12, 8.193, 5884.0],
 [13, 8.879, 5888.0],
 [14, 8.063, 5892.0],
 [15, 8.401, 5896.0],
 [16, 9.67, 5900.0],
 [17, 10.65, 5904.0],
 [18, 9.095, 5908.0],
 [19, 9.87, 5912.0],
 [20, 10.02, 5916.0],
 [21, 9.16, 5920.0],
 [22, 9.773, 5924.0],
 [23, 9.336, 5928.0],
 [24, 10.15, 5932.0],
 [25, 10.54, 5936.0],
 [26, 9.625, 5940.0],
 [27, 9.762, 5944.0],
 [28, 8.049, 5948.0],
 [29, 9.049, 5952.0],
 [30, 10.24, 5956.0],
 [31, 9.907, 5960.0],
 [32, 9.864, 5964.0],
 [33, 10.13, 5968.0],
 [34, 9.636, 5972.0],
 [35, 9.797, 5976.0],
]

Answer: 9.625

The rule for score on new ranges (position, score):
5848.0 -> 10.42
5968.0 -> 10.13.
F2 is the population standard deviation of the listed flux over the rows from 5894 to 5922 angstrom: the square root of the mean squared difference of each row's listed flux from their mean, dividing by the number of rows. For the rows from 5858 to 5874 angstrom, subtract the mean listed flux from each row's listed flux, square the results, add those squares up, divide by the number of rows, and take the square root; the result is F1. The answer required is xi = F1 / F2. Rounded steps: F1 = 0.59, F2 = 0.68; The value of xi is 0.87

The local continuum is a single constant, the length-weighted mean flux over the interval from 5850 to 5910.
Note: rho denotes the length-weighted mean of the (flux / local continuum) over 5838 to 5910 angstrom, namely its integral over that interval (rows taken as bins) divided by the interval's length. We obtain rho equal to 1.01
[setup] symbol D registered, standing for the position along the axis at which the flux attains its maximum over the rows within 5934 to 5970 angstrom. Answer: 5936.0 angstrom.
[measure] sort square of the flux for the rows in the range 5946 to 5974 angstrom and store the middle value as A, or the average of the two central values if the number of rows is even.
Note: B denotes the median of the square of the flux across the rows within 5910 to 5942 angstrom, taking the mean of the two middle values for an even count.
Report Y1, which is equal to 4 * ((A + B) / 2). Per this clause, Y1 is 388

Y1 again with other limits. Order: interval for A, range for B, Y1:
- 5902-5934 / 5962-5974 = 388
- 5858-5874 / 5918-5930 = 403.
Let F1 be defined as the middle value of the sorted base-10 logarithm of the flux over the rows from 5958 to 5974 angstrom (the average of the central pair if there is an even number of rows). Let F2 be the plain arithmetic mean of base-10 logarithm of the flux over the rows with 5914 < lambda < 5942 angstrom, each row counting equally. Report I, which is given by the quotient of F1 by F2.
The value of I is 1.00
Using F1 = 0.99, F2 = 0.991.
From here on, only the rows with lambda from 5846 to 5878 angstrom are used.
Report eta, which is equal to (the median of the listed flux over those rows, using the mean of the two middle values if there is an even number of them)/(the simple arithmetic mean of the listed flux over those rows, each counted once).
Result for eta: 0.99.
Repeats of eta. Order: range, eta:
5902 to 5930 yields 1.01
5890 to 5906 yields 0.98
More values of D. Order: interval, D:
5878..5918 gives 5904.0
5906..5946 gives 5936.0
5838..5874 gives 5844.0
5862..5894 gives 5876.0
